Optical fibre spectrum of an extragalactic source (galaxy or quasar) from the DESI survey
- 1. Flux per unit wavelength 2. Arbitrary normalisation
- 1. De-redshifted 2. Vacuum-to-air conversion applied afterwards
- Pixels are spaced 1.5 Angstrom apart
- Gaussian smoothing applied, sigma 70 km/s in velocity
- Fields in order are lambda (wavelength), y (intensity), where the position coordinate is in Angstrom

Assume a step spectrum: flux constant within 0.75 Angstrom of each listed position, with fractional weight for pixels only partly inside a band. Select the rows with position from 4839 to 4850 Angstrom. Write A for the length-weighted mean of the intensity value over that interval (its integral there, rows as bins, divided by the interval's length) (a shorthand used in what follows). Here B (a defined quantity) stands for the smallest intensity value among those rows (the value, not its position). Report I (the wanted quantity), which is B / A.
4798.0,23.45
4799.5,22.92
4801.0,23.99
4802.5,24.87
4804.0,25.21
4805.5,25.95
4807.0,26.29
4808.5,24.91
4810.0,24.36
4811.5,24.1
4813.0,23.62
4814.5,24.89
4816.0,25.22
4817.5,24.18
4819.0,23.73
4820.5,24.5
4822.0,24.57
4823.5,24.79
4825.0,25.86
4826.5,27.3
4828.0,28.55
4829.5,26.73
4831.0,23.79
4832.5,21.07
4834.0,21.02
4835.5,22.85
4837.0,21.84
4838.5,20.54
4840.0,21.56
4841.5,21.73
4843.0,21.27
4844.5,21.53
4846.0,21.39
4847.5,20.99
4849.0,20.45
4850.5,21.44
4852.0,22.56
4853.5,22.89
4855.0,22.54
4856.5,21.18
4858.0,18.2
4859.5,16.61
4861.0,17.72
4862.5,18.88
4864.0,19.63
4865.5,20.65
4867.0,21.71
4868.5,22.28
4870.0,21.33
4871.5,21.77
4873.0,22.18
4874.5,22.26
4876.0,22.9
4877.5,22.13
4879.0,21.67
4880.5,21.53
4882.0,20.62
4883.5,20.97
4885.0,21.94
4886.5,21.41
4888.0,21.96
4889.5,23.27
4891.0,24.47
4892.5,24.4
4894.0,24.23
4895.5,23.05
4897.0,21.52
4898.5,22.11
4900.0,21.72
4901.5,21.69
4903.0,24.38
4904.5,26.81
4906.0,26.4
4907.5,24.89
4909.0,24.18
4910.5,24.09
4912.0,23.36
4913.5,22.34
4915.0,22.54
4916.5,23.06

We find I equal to 0.96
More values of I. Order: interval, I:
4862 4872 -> 0.90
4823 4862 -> 0.75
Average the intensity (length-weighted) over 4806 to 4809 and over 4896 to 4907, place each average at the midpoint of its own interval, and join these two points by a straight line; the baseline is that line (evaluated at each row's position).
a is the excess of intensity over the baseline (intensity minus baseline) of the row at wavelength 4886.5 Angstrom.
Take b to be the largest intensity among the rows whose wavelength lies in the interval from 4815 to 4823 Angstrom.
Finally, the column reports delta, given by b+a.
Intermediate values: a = -2.47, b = 25.22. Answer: 23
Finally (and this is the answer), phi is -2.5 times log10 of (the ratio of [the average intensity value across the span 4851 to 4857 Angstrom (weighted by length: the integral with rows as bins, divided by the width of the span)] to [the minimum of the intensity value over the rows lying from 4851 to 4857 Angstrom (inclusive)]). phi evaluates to -0.056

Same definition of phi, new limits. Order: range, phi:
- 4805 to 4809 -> -0.036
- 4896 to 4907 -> -0.097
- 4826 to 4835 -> -0.172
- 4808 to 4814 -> -0.028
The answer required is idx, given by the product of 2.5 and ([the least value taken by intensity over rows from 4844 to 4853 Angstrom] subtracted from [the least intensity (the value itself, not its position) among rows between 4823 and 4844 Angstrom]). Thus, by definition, 0.2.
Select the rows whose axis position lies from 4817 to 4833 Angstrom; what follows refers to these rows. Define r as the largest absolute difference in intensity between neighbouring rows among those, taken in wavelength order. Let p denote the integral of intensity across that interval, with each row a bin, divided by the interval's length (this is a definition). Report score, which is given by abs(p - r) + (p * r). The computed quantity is 96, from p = 25.1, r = 2.9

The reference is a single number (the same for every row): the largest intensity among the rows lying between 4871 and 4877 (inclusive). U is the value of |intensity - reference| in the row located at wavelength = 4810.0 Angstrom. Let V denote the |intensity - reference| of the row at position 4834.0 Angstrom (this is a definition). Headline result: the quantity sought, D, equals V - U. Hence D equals 0.4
